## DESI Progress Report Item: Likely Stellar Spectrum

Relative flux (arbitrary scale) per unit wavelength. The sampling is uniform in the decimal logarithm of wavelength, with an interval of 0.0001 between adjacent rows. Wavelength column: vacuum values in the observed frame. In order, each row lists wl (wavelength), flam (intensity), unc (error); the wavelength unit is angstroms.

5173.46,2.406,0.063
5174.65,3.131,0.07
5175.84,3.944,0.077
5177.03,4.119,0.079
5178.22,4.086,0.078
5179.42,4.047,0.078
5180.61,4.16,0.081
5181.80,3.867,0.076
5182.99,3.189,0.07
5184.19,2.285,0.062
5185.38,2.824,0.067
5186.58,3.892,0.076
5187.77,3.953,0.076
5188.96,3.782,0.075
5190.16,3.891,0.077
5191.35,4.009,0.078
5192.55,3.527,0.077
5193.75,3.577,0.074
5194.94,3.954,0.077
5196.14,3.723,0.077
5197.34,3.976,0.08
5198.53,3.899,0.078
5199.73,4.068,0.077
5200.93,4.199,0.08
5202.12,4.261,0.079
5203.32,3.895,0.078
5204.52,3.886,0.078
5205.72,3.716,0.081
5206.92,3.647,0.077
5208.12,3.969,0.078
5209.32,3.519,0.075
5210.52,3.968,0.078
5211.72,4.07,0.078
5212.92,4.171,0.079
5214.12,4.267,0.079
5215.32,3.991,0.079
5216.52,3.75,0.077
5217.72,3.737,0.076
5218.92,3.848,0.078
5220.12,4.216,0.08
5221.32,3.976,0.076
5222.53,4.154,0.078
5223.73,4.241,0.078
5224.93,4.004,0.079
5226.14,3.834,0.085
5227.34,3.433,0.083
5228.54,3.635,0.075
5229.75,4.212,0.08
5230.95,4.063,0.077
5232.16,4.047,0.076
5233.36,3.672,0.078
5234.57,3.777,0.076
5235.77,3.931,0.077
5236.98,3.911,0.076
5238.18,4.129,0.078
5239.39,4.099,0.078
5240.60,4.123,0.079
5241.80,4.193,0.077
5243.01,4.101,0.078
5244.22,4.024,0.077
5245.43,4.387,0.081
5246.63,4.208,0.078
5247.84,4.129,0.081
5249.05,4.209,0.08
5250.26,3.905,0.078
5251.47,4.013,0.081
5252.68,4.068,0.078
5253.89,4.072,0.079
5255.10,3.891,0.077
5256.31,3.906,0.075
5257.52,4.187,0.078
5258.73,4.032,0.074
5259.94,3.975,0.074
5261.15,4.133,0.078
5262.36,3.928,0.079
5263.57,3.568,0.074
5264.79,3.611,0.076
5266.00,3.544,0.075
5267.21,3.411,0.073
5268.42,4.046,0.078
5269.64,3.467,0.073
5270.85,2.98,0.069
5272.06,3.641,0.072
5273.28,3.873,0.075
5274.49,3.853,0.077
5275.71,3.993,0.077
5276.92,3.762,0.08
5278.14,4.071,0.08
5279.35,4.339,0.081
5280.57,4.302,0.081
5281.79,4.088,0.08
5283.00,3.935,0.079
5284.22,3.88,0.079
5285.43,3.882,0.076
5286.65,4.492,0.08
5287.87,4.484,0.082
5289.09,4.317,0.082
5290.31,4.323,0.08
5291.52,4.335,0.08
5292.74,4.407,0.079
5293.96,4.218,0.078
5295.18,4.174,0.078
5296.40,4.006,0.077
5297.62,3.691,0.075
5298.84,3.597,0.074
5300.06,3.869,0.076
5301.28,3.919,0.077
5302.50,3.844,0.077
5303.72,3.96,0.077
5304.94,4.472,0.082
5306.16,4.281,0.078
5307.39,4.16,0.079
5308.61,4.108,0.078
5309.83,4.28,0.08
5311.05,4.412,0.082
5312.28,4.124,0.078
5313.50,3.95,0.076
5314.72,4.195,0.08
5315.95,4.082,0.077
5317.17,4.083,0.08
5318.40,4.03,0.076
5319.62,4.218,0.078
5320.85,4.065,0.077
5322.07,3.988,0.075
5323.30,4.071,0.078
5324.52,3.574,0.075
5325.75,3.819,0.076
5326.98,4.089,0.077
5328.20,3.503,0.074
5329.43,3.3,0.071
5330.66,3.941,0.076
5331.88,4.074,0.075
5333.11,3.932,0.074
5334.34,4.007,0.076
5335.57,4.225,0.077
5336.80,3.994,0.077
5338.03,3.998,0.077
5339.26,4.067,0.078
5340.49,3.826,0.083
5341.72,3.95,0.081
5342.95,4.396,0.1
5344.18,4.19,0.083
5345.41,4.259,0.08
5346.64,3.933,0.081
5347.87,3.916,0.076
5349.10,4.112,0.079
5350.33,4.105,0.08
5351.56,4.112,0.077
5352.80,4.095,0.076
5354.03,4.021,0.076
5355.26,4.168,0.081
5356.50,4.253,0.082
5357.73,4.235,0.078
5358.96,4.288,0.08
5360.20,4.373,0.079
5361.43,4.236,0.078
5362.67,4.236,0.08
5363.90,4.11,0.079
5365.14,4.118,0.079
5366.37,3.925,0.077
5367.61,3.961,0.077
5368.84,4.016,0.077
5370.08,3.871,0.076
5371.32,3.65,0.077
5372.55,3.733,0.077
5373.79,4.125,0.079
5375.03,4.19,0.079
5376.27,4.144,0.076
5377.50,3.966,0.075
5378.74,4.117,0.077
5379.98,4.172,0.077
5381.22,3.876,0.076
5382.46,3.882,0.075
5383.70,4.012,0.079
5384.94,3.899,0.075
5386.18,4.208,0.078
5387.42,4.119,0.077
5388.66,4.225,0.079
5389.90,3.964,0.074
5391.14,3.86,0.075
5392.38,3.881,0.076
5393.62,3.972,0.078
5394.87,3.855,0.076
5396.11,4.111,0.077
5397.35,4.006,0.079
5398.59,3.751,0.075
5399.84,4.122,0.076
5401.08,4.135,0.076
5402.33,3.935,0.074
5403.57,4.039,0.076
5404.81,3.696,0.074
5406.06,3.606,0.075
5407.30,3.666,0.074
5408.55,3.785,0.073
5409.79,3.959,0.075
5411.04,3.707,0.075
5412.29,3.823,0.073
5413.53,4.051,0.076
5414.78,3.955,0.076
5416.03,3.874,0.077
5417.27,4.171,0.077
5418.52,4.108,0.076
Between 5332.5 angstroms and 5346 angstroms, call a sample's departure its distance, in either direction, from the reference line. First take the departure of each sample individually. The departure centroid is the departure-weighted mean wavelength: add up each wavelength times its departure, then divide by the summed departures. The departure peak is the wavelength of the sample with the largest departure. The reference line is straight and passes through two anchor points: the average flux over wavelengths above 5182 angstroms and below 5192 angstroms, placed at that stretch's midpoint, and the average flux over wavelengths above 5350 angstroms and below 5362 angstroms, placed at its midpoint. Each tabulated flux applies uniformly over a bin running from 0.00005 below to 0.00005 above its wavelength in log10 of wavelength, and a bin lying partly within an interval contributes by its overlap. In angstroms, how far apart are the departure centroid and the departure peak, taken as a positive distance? 1.0 angstroms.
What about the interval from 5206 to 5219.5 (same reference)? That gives 1.2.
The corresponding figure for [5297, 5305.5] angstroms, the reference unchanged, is 3.6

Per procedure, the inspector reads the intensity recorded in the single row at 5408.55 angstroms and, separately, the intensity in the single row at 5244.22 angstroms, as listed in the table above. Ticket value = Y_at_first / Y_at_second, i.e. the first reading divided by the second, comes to 0.94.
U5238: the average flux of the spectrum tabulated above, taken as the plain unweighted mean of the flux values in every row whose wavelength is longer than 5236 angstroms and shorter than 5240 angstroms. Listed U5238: 4.0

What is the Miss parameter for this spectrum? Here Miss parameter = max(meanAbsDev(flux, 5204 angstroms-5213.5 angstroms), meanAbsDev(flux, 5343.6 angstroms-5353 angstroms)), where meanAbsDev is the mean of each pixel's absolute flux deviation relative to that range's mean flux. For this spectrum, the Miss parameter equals 0.181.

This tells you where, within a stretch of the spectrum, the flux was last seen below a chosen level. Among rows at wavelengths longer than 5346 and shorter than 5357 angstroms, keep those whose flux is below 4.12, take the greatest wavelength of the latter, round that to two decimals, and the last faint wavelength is 5354.03 angstroms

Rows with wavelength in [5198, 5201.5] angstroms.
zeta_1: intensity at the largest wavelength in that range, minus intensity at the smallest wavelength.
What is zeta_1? 0.30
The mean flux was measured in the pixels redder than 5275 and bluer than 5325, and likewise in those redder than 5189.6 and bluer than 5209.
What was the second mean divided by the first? 0.95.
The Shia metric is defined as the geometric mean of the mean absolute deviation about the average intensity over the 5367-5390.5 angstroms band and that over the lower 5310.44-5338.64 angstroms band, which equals 0.15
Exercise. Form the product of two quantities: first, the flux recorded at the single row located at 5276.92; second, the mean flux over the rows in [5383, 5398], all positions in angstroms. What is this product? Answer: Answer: 15.1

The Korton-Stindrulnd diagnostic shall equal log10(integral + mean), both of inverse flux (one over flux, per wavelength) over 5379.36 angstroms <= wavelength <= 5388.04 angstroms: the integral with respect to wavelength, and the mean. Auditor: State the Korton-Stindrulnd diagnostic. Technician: 0.382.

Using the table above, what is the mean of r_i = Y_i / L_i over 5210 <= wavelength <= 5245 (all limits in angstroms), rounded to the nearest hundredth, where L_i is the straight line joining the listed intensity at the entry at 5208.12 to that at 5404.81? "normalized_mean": 1.01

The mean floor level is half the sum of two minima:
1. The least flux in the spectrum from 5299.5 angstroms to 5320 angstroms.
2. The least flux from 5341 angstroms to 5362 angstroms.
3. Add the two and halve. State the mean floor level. 3.88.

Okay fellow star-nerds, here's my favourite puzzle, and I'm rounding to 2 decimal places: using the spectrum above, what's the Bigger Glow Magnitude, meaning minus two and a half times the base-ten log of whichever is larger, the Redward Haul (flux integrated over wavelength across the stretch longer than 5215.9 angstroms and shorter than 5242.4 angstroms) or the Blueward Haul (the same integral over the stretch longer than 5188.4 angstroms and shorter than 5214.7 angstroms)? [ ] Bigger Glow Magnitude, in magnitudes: -5.05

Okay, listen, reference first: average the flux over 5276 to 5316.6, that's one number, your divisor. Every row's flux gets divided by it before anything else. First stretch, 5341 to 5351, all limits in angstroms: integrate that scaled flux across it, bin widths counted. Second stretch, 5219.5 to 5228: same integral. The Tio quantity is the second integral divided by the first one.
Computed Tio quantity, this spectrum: 0.8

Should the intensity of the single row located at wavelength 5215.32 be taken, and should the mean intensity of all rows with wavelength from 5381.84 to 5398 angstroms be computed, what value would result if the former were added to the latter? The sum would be 7.99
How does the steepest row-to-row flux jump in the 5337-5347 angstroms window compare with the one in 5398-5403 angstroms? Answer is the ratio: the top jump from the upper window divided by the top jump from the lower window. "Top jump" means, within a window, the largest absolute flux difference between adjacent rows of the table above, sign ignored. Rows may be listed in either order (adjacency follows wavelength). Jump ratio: 0.83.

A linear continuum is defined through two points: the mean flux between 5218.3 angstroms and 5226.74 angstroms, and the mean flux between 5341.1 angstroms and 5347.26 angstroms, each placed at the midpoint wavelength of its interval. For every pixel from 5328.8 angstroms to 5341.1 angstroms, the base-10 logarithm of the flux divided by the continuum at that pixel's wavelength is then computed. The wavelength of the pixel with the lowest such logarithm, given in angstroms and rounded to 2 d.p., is 5329.43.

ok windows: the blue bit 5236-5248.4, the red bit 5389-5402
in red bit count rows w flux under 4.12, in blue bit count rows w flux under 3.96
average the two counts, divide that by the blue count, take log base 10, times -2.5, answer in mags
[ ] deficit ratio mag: -1.6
